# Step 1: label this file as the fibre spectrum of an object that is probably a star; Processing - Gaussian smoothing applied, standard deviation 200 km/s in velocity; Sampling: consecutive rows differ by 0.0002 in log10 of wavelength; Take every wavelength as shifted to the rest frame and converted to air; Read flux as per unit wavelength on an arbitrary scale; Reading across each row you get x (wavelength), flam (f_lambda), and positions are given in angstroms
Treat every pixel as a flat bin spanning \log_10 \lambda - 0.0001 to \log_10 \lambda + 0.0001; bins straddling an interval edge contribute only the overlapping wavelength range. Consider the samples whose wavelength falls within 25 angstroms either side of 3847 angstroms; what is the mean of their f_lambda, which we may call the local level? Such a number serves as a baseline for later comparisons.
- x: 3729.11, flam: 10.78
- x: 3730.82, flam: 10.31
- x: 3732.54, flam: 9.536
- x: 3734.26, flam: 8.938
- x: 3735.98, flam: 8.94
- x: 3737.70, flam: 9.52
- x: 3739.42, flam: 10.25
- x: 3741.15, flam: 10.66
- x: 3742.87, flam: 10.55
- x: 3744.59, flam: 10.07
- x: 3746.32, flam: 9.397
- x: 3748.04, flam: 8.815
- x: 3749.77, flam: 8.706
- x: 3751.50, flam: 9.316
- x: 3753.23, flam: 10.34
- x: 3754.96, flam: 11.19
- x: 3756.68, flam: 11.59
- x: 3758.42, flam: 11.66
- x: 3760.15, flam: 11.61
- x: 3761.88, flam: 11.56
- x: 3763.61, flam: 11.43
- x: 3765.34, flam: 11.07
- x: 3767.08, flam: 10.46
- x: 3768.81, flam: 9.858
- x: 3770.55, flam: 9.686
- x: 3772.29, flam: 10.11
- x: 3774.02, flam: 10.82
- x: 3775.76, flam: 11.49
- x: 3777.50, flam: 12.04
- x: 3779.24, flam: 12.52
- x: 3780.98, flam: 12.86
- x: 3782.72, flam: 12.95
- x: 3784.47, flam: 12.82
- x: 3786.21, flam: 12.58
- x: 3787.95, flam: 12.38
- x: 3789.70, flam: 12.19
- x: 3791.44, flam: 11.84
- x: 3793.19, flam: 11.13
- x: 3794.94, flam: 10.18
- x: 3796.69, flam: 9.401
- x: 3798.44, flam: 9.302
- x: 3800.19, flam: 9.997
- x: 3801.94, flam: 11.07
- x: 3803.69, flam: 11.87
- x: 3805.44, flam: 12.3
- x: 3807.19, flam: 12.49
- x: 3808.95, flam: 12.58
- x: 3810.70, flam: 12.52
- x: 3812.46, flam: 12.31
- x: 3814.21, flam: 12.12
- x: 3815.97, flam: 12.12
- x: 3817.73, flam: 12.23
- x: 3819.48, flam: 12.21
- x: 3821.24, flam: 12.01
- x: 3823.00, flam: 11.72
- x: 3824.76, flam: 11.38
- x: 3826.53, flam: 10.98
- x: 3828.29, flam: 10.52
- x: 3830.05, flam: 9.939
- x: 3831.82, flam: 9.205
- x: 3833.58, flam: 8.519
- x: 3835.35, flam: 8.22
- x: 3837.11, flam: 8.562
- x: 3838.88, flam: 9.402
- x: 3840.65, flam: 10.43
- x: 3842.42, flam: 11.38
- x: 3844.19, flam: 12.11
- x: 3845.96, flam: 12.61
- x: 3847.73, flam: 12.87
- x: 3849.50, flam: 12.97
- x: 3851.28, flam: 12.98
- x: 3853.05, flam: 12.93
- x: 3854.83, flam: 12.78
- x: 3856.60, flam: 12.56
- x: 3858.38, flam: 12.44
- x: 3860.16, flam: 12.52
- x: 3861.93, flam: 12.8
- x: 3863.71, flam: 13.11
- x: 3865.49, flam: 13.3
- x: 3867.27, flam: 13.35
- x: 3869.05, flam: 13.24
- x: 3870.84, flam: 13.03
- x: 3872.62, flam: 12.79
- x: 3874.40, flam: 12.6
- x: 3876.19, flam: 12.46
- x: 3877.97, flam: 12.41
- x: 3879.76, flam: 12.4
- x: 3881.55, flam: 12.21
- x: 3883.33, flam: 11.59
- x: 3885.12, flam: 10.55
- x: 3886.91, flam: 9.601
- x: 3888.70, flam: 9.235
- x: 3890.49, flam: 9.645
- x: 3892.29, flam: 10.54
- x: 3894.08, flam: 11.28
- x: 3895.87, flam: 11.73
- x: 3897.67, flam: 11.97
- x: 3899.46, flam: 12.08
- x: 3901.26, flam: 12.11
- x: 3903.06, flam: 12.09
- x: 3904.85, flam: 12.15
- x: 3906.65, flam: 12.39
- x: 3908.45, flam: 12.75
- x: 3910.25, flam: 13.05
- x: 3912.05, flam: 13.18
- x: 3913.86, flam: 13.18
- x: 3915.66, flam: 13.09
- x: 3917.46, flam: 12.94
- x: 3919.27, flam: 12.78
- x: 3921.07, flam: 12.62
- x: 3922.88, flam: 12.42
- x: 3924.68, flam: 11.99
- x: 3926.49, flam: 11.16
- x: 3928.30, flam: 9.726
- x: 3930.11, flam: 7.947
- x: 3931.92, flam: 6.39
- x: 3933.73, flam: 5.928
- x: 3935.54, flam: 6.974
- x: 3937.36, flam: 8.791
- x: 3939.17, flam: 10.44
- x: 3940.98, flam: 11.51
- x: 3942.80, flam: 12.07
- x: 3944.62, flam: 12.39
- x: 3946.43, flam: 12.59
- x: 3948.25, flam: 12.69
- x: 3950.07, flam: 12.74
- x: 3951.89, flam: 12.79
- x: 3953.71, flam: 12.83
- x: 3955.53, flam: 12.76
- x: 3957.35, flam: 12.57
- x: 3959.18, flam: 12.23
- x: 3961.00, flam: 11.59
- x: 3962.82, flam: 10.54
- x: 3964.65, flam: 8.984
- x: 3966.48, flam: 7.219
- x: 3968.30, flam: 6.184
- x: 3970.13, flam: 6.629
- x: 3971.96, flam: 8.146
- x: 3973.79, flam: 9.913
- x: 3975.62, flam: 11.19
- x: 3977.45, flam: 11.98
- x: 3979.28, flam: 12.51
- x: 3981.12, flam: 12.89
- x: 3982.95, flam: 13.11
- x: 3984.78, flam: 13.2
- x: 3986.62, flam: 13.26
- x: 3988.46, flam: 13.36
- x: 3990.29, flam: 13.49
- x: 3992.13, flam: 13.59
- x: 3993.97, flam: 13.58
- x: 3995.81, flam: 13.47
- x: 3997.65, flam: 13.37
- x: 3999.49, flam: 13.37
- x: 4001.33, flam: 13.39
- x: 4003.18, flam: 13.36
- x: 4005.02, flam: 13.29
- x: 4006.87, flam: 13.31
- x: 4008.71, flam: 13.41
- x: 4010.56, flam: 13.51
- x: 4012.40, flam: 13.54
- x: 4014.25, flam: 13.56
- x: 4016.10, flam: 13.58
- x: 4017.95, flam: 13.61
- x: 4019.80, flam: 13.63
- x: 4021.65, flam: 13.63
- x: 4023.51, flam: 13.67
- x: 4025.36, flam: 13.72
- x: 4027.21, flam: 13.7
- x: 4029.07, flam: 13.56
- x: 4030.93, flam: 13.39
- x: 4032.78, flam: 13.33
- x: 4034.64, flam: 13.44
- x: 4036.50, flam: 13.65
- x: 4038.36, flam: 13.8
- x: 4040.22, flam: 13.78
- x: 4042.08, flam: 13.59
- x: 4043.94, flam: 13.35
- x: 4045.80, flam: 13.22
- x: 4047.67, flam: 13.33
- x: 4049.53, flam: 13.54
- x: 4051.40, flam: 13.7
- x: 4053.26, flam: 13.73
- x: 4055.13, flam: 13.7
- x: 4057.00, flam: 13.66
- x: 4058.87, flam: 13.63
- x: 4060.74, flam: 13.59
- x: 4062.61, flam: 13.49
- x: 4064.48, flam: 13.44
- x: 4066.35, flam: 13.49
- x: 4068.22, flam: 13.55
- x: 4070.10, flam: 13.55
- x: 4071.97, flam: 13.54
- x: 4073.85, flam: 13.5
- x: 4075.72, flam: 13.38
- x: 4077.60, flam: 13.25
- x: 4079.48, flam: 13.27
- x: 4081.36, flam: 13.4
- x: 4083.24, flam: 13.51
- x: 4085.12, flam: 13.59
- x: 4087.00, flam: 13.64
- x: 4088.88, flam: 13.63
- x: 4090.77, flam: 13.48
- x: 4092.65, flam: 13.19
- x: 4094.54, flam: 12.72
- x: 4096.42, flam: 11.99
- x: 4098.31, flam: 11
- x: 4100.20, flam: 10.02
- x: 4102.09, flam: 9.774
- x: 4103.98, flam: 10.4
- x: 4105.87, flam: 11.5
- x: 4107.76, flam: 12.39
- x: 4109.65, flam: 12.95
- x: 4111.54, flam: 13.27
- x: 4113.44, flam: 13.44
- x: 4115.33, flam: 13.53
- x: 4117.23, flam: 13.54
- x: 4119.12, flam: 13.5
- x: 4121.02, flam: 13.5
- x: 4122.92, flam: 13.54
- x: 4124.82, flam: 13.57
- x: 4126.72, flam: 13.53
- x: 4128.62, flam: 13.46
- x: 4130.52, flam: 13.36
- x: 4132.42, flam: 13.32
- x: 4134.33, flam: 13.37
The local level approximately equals 11.6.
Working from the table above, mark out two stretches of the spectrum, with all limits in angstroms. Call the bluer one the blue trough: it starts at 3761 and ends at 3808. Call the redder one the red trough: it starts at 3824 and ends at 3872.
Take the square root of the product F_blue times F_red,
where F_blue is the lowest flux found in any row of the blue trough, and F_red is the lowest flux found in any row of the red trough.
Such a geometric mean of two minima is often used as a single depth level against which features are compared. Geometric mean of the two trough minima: 8.7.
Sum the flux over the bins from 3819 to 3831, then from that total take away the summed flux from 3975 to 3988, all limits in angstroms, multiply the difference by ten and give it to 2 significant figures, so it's -94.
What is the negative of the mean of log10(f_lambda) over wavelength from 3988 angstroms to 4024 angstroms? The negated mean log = -1.13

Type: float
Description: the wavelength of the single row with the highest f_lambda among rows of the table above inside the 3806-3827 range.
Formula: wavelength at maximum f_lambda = 3808.95 angstroms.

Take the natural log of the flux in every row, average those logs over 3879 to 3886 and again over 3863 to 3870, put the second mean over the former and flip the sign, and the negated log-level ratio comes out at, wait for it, -1.05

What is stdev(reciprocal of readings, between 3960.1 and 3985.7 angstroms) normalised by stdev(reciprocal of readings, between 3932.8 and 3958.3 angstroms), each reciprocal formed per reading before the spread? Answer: 1.0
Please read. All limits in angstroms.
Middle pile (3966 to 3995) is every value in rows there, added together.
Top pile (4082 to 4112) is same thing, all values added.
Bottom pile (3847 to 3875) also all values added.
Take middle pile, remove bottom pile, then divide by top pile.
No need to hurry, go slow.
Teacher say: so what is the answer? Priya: -0.13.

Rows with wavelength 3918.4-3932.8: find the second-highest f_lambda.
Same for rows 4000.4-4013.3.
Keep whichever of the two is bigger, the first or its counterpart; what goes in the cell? 13.5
